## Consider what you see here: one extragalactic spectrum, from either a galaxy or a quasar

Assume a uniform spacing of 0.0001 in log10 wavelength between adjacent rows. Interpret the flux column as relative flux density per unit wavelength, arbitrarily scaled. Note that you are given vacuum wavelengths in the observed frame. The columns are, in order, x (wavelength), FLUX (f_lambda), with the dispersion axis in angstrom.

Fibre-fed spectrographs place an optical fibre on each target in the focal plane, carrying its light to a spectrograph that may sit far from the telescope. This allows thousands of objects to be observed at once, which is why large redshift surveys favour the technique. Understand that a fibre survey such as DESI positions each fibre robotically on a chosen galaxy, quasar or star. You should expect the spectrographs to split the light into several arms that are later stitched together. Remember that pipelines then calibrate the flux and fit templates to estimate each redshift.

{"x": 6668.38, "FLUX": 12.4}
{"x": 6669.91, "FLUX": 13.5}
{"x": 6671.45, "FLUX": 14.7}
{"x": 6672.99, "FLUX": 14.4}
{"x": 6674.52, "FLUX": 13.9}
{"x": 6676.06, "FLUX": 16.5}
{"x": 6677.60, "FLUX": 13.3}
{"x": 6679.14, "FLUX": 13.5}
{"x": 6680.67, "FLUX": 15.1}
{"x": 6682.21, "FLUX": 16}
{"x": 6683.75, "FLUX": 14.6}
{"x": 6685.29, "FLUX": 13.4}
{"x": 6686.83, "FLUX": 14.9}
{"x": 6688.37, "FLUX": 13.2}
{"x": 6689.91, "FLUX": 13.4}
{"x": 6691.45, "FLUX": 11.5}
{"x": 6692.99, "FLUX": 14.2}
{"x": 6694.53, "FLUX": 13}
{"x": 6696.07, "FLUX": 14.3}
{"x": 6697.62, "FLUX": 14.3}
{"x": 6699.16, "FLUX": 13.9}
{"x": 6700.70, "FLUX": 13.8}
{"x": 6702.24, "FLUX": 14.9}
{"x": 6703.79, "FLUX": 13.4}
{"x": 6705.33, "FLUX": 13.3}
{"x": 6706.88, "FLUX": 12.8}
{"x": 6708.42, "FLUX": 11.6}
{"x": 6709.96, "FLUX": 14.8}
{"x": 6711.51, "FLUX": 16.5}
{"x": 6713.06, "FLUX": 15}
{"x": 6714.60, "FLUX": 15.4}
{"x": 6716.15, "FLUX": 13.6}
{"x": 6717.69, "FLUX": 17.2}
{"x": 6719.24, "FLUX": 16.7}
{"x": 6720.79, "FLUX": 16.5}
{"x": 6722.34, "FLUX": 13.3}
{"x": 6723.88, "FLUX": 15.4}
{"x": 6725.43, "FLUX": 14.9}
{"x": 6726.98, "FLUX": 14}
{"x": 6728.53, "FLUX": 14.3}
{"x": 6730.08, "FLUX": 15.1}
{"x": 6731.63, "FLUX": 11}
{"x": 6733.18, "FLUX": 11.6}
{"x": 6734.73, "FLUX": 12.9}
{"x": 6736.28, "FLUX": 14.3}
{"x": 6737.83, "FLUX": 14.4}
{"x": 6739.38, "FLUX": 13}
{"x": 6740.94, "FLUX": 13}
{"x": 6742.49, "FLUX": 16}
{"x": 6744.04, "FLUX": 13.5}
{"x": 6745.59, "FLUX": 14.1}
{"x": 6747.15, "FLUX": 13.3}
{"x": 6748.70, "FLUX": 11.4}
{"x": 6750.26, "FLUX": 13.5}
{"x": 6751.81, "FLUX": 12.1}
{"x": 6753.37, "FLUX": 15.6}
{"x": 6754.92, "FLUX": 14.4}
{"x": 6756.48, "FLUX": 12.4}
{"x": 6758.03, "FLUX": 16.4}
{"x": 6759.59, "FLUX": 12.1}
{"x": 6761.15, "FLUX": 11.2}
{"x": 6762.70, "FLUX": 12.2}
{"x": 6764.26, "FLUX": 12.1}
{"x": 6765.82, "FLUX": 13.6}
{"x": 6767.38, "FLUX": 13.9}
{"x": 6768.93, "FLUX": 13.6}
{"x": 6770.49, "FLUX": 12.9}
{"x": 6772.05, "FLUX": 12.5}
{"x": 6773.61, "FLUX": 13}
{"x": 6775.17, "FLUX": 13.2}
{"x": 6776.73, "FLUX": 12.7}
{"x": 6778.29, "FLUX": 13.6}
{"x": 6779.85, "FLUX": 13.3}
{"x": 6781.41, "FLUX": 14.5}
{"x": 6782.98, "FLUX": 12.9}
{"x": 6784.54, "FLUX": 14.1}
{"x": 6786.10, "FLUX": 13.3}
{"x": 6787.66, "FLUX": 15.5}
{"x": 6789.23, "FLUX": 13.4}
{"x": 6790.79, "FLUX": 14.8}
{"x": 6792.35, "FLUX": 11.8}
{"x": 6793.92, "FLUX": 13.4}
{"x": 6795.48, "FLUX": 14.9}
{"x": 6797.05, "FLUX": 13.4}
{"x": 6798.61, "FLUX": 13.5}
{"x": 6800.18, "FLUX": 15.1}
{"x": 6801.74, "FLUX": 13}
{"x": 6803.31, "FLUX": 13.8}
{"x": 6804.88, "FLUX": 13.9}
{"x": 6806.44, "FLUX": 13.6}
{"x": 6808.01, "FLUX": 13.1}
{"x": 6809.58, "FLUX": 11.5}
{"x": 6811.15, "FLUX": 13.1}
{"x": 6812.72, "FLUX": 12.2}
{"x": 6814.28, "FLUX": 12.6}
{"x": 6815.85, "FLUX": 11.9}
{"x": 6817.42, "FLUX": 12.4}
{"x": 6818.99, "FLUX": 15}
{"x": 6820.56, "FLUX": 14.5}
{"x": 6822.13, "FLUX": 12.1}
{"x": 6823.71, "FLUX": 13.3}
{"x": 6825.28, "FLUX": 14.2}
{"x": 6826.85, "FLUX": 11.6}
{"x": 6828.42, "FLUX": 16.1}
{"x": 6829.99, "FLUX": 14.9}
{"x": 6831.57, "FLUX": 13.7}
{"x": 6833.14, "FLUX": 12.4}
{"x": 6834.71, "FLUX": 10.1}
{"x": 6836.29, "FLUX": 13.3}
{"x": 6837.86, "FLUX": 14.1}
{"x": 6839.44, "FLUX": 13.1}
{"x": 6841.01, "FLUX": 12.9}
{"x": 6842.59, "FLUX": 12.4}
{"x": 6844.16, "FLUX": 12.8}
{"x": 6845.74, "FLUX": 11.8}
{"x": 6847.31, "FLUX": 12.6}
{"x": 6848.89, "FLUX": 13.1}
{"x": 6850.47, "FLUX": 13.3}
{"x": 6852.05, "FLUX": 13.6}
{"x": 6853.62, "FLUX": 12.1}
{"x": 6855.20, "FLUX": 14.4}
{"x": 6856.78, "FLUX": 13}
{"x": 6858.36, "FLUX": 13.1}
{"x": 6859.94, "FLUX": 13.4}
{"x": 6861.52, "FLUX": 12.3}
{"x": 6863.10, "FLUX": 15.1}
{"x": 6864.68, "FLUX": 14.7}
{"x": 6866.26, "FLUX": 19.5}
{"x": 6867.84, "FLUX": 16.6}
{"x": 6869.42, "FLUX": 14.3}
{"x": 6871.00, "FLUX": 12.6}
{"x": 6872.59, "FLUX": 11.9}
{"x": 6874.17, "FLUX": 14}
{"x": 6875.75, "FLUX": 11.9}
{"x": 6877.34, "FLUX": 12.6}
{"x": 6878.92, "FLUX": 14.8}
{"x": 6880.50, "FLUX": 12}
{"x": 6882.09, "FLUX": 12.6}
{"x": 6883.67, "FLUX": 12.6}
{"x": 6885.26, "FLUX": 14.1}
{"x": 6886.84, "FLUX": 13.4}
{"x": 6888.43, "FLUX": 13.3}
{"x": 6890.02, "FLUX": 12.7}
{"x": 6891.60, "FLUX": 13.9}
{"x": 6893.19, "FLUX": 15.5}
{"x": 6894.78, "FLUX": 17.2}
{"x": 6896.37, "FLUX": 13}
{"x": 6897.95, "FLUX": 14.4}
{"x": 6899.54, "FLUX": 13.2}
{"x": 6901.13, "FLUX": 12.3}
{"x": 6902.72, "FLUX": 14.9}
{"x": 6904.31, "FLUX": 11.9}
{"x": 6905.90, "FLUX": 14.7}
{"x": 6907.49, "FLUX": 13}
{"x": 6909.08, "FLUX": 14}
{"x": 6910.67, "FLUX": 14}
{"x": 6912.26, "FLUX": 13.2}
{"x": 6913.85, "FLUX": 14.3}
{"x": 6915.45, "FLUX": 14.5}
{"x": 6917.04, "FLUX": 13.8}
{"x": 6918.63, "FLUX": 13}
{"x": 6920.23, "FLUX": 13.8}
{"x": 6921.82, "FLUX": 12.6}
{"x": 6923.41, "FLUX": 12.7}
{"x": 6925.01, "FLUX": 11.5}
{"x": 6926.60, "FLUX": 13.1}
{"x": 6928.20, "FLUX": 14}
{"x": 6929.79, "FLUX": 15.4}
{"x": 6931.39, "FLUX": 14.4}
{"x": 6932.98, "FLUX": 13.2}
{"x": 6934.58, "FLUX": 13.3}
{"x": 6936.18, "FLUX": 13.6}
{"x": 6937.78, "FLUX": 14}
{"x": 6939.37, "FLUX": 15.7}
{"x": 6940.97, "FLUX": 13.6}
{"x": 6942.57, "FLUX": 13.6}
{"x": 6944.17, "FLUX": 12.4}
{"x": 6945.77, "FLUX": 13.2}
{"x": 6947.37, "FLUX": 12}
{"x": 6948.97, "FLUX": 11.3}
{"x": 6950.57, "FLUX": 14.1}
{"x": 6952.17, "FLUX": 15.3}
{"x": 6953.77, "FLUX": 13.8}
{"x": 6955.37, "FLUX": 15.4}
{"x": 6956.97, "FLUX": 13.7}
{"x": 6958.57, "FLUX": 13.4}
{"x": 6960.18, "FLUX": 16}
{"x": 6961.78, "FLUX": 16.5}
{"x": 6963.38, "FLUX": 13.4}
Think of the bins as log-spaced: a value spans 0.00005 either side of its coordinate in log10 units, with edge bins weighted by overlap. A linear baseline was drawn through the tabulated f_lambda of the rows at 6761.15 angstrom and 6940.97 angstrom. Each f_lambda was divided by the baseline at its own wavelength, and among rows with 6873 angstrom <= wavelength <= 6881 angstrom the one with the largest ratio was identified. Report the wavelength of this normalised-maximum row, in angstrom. 6878.92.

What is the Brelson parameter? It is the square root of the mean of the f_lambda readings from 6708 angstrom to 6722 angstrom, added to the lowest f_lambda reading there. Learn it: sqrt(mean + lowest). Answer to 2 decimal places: 5.18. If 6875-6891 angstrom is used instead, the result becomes 4.99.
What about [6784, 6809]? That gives 5.06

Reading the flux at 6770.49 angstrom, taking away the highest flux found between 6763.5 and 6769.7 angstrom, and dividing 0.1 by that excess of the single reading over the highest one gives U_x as -0.10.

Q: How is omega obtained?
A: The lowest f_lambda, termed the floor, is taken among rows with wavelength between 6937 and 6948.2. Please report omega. 12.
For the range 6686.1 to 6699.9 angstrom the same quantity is 11.5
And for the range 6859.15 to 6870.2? 12.3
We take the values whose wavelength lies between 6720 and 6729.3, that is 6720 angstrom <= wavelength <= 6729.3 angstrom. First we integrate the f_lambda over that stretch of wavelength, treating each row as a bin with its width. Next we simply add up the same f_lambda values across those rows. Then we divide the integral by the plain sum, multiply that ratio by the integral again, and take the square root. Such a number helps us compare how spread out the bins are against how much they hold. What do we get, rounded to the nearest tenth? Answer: 14.6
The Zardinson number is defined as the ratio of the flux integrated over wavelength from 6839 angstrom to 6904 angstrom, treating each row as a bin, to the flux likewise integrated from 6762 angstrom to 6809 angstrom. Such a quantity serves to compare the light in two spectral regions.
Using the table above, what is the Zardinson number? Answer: 1.39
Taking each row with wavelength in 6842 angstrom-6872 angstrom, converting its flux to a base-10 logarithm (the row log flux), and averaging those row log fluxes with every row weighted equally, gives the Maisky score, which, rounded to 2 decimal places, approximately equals 1.13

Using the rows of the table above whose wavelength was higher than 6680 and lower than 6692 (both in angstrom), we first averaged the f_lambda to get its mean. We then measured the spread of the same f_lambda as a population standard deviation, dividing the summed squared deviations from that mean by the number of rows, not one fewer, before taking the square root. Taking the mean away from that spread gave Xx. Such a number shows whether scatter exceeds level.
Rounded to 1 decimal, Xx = -12.7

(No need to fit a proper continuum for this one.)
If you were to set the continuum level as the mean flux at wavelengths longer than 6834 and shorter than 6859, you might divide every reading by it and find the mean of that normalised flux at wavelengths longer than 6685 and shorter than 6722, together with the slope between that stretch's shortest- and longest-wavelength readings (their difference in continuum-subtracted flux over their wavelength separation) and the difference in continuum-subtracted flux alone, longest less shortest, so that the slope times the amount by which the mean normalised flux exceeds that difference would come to -0.17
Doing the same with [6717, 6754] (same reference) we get -0.12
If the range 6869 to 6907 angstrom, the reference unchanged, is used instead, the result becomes 0.01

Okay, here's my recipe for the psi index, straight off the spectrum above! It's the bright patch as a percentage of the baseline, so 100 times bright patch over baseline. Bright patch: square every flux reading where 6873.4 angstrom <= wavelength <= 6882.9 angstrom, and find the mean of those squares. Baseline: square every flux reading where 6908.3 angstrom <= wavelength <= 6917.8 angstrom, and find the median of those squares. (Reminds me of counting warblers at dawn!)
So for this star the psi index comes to 87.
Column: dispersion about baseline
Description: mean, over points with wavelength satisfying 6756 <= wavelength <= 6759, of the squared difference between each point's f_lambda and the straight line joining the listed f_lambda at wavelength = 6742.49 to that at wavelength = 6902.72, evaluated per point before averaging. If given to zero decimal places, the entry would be 6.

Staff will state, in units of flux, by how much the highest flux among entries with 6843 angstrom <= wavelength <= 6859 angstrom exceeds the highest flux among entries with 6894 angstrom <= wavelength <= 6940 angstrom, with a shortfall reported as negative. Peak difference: -2.8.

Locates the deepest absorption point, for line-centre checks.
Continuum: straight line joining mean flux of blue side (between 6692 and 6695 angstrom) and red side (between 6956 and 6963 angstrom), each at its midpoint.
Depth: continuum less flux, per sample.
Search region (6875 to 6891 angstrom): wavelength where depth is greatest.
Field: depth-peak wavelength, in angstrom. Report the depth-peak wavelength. 6875.75 angstrom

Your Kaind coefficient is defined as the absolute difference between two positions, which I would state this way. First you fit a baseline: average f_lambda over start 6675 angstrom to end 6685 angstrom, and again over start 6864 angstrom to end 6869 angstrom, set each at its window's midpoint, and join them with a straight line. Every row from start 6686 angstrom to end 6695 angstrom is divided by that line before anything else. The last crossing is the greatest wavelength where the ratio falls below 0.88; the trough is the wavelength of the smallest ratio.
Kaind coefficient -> 3.1 angstrom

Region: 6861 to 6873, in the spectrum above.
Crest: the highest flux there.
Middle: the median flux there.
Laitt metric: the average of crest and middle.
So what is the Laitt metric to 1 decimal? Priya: 17.0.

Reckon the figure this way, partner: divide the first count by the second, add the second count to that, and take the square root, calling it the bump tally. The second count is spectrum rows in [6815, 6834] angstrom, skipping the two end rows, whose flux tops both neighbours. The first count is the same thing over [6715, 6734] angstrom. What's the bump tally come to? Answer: 2.00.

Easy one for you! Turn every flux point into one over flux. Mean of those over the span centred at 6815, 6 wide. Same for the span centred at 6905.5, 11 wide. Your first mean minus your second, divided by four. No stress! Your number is 0.0018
